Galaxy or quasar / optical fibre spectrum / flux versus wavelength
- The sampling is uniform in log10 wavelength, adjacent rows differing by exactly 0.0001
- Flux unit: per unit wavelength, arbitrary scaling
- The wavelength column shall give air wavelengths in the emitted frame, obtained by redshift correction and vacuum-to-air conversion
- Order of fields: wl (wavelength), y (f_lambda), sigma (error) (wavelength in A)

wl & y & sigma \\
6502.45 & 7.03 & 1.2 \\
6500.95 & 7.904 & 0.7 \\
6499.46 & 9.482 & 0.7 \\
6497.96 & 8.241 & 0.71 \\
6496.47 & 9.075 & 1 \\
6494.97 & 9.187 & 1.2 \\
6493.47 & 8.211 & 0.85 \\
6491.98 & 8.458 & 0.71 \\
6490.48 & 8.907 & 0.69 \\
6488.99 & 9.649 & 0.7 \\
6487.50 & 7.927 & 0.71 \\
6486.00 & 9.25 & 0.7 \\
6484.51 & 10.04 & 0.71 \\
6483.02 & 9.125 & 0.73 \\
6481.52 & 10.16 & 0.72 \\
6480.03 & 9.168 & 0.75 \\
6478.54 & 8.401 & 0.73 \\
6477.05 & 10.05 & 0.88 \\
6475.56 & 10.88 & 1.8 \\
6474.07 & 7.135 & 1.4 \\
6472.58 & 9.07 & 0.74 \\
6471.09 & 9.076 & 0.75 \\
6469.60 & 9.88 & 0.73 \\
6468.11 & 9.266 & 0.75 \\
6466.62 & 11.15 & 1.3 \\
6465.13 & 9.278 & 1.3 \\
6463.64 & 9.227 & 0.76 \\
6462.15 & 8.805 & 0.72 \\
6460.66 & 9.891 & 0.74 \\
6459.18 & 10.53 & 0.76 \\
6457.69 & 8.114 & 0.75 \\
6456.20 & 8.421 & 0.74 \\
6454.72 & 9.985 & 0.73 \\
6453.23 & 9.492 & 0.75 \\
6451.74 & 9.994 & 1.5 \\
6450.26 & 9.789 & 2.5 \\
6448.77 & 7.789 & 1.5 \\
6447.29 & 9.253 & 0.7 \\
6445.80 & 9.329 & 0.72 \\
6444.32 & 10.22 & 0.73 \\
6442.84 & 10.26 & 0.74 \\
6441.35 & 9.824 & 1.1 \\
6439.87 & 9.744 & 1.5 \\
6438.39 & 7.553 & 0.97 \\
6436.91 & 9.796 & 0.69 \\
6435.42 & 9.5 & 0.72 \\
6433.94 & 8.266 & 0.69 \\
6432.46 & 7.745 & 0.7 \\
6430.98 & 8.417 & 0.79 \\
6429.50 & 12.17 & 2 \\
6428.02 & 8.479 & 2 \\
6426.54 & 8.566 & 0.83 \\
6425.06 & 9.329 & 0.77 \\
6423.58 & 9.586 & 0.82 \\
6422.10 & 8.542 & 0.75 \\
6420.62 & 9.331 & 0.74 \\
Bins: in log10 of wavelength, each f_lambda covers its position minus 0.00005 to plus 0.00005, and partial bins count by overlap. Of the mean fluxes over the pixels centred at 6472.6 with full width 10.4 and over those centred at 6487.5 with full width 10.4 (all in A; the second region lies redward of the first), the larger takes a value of 9.3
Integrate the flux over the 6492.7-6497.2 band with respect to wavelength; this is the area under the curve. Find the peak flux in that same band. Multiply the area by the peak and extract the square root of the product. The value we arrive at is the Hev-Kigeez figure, 19.1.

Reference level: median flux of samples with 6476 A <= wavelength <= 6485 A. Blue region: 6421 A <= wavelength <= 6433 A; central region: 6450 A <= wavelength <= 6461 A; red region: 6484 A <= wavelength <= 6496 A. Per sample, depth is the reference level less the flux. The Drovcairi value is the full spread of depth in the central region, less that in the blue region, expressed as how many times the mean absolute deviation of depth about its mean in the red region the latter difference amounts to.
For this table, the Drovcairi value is -3.5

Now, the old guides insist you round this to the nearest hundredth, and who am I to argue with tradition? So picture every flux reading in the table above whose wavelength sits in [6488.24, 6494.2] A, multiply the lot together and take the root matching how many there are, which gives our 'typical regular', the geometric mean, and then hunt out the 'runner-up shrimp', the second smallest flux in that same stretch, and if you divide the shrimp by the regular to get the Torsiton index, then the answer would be 0.96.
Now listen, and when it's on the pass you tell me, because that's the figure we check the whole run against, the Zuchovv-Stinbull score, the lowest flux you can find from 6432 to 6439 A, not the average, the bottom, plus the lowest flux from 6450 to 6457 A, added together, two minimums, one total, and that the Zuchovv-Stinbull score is 16.0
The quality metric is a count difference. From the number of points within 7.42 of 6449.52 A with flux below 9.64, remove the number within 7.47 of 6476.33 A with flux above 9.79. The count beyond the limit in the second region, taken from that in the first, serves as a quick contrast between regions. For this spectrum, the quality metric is 1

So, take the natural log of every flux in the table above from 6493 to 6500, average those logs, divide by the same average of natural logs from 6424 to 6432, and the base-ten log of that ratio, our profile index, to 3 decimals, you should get -0.010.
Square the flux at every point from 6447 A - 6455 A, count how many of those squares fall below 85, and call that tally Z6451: 1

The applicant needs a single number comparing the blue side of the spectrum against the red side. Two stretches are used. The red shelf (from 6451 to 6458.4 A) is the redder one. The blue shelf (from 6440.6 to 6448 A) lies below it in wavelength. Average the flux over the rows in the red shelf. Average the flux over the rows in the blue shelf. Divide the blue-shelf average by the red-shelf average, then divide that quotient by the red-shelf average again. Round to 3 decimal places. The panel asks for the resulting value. 0.115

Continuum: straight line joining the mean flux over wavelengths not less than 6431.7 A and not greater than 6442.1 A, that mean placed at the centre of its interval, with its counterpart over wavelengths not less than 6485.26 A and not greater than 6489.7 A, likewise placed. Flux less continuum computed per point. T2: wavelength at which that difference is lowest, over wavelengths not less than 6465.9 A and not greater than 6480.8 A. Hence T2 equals 6474.07 A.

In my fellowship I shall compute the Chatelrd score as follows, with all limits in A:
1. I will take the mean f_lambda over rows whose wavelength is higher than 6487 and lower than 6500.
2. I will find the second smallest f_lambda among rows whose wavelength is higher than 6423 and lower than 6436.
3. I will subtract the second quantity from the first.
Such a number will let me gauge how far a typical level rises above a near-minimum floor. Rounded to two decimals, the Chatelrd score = 0.53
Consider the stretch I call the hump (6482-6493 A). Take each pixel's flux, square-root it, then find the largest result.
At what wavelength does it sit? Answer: 6484.51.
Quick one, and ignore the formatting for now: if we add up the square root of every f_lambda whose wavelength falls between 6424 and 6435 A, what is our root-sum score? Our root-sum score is 20.9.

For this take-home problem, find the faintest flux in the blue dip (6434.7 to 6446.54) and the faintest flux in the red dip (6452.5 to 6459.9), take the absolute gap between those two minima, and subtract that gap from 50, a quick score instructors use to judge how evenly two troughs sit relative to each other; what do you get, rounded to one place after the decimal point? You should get 49.4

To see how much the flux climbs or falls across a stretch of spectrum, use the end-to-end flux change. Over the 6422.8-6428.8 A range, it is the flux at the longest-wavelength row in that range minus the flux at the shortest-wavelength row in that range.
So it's -1.1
